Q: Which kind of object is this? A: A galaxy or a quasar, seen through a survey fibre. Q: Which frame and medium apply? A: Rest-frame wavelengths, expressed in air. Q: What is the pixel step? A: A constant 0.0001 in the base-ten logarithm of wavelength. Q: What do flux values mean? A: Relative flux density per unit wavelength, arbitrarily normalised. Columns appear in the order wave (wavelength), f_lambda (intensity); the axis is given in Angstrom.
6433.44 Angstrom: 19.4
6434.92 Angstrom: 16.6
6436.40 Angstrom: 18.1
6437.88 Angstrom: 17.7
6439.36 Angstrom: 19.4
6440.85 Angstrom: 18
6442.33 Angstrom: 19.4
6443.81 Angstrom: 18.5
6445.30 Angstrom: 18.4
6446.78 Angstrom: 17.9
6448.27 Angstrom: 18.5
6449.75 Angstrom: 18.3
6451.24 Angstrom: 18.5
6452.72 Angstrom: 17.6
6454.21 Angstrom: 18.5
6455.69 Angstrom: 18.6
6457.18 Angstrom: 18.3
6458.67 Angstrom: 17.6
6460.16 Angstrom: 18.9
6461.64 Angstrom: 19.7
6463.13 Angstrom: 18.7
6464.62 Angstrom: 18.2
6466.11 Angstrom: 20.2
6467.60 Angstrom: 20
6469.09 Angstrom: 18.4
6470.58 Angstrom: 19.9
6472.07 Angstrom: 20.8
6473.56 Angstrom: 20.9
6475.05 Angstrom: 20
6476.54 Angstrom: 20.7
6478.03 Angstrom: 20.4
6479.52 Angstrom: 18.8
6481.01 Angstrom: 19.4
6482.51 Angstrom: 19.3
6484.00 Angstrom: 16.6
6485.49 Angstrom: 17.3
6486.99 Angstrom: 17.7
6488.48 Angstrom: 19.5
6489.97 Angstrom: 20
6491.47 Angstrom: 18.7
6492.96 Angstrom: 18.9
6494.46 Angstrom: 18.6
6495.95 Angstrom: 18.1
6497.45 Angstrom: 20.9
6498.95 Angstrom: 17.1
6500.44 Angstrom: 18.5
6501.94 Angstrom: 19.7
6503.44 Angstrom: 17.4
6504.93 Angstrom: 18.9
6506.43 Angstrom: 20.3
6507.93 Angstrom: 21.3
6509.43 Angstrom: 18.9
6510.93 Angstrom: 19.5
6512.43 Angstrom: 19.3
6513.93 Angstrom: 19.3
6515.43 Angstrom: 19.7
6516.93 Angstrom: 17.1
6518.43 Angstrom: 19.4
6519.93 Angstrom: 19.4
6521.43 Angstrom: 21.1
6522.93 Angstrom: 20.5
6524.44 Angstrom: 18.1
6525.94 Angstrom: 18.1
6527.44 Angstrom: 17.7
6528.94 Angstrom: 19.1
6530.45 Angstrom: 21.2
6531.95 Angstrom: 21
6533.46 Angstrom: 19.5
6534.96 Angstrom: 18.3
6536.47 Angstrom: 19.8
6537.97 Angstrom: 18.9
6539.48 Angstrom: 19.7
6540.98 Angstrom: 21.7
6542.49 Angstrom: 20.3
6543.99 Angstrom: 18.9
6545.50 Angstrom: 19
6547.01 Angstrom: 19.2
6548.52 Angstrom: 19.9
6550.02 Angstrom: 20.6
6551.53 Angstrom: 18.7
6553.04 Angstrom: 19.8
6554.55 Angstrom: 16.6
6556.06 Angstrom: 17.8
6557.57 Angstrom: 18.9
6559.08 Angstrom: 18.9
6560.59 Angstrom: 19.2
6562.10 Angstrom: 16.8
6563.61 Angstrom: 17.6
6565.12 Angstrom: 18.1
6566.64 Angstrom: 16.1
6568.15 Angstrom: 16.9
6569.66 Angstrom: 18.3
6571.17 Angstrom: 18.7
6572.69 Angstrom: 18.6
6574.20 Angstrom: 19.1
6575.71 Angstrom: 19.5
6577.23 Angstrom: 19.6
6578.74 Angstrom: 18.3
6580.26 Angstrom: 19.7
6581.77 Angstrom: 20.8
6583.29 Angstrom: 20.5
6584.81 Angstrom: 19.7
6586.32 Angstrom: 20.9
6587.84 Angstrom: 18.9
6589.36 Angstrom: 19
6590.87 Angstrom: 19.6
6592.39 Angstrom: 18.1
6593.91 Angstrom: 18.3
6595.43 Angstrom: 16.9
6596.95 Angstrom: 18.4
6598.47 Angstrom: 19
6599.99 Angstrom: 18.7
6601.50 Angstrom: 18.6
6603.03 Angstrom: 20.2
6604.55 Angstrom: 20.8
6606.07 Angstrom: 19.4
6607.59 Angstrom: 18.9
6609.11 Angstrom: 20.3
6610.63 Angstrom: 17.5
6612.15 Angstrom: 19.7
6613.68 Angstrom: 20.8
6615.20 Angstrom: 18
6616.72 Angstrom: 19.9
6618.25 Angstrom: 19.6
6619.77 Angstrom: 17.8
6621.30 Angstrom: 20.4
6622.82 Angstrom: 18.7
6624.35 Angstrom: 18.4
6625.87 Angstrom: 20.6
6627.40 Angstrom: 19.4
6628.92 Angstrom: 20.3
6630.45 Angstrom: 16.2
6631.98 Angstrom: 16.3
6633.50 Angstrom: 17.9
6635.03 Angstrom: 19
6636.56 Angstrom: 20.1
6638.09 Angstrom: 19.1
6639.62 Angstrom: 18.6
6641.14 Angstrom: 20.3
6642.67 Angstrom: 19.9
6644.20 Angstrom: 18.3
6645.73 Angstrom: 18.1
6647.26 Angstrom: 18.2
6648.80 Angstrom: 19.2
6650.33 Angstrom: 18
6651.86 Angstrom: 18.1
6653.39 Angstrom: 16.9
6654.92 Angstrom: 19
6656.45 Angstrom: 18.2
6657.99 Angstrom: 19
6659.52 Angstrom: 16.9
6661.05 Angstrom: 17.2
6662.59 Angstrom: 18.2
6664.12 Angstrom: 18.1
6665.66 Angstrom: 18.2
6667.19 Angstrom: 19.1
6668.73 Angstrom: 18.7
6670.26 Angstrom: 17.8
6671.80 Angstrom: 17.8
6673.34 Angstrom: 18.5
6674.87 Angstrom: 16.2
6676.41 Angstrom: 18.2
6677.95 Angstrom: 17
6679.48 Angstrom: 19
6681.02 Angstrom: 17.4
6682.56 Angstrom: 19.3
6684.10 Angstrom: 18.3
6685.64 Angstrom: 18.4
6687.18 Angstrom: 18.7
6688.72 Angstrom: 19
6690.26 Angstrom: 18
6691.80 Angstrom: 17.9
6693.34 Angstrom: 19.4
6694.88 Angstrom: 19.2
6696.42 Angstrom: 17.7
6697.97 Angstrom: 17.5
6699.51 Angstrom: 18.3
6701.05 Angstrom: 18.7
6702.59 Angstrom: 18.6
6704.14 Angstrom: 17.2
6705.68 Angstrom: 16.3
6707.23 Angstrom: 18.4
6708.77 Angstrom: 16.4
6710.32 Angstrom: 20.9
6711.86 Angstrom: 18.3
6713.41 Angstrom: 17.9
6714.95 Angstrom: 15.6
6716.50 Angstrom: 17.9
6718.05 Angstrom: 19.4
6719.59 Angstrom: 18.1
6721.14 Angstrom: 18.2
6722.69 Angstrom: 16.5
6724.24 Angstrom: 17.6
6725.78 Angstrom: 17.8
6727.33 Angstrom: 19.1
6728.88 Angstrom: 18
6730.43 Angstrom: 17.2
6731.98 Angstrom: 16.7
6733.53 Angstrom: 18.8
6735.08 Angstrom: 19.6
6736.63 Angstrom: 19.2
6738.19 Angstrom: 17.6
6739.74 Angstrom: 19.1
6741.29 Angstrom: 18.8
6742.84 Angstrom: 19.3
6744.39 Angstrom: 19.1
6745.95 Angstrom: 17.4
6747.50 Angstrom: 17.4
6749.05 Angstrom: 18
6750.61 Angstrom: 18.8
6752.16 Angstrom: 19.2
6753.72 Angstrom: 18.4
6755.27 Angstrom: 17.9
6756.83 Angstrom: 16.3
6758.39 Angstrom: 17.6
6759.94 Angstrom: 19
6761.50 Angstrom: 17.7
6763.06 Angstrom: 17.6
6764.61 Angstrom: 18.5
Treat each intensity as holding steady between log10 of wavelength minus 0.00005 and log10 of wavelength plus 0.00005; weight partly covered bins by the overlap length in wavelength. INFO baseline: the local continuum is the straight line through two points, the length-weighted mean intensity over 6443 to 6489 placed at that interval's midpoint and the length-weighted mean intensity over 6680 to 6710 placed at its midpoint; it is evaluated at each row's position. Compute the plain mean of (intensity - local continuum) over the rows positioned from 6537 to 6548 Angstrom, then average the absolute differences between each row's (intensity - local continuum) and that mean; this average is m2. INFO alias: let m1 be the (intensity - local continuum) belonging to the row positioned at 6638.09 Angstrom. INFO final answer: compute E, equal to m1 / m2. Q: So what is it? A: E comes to 1.0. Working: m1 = 0.7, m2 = 0.8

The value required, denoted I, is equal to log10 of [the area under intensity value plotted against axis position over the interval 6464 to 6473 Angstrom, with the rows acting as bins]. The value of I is 2.25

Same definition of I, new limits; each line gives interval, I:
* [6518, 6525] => 2.14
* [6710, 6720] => 2.26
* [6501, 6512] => 2.33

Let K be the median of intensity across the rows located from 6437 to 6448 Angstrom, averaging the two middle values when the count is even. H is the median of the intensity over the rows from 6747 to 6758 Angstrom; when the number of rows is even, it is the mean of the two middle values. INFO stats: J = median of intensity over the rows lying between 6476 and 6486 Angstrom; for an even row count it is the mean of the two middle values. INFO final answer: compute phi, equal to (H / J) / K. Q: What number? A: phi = 0.051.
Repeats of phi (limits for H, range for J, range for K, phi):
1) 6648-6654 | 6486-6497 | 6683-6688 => 0.052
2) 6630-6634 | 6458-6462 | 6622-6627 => 0.046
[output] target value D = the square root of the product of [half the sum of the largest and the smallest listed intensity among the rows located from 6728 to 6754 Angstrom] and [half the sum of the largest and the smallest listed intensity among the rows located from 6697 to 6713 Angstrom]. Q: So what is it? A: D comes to 18.4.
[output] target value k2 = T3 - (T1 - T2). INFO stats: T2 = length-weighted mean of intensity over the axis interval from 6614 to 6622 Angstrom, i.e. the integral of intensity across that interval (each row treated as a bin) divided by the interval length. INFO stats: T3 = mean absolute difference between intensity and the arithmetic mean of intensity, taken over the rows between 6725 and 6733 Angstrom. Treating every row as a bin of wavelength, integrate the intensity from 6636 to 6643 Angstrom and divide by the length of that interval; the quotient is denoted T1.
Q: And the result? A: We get 0.3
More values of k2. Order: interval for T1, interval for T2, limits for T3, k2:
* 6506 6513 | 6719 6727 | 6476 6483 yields -1.5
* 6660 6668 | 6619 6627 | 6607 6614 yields 2.1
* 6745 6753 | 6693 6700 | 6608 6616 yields 1.4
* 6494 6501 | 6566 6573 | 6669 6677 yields -0.4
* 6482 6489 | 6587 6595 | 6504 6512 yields 1.5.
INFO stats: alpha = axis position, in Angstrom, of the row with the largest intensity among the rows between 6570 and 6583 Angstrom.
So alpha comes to 6581.77 Angstrom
